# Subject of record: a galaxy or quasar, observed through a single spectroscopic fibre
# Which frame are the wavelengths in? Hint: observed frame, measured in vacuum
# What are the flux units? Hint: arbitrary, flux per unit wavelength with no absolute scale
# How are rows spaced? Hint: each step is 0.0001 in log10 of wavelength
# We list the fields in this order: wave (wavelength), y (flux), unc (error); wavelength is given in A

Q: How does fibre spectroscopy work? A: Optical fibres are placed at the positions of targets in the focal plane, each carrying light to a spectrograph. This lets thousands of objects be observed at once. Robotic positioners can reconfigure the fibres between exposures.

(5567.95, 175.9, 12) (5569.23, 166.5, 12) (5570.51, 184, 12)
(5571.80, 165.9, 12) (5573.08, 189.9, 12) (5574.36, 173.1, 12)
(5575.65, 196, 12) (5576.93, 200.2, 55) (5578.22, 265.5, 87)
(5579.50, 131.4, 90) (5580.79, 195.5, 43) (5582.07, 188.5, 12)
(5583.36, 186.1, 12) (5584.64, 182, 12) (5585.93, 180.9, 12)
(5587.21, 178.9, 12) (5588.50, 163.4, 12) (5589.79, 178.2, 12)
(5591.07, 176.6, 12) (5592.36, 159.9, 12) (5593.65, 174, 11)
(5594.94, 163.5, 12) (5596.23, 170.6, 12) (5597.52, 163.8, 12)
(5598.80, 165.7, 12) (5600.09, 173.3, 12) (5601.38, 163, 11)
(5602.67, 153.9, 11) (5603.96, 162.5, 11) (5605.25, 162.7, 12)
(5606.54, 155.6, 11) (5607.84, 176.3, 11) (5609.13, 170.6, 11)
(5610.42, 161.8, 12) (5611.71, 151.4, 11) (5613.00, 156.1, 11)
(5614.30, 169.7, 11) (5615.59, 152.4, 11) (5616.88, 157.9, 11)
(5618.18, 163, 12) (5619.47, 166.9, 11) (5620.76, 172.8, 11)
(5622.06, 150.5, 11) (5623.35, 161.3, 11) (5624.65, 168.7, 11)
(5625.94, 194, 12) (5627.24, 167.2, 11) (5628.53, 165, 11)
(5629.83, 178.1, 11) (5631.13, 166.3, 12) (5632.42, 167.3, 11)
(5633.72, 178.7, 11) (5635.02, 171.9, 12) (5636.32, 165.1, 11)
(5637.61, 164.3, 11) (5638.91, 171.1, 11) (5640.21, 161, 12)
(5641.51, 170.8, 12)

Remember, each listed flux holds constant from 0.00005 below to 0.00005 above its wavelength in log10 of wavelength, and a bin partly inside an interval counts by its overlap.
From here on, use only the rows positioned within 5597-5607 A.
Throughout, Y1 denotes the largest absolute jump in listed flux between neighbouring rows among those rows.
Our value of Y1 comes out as 10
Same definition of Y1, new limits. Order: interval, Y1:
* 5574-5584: 134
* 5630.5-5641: 11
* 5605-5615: 21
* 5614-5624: 22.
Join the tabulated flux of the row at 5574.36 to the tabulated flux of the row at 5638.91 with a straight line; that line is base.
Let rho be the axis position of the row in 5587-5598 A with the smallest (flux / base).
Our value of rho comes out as 5592.36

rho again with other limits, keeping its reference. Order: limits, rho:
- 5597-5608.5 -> 5602.67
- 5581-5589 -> 5588.50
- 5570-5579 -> 5571.80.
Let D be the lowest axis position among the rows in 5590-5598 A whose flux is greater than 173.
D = 5591.07 A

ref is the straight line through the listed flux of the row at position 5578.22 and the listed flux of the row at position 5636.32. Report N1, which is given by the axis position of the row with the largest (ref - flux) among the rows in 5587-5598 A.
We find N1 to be 5588.50 A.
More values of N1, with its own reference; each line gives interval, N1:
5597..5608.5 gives 5602.67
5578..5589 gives 5579.50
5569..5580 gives 5579.50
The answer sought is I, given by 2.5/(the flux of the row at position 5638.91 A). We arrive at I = 0.0146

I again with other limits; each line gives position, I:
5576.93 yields 0.0125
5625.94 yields 0.0129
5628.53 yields 0.0152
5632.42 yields 0.0149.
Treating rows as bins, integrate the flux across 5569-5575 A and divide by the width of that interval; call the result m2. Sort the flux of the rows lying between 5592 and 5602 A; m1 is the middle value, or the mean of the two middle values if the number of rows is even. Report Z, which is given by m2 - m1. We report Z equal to 12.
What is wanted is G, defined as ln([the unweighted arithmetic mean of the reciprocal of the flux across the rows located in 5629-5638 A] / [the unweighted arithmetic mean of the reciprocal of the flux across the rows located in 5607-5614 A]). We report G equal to -0.04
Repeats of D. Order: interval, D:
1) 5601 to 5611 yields 5607.84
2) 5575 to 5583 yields 5575.65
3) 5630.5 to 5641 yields 5633.72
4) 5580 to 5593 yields 5580.79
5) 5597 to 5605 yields 5600.09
